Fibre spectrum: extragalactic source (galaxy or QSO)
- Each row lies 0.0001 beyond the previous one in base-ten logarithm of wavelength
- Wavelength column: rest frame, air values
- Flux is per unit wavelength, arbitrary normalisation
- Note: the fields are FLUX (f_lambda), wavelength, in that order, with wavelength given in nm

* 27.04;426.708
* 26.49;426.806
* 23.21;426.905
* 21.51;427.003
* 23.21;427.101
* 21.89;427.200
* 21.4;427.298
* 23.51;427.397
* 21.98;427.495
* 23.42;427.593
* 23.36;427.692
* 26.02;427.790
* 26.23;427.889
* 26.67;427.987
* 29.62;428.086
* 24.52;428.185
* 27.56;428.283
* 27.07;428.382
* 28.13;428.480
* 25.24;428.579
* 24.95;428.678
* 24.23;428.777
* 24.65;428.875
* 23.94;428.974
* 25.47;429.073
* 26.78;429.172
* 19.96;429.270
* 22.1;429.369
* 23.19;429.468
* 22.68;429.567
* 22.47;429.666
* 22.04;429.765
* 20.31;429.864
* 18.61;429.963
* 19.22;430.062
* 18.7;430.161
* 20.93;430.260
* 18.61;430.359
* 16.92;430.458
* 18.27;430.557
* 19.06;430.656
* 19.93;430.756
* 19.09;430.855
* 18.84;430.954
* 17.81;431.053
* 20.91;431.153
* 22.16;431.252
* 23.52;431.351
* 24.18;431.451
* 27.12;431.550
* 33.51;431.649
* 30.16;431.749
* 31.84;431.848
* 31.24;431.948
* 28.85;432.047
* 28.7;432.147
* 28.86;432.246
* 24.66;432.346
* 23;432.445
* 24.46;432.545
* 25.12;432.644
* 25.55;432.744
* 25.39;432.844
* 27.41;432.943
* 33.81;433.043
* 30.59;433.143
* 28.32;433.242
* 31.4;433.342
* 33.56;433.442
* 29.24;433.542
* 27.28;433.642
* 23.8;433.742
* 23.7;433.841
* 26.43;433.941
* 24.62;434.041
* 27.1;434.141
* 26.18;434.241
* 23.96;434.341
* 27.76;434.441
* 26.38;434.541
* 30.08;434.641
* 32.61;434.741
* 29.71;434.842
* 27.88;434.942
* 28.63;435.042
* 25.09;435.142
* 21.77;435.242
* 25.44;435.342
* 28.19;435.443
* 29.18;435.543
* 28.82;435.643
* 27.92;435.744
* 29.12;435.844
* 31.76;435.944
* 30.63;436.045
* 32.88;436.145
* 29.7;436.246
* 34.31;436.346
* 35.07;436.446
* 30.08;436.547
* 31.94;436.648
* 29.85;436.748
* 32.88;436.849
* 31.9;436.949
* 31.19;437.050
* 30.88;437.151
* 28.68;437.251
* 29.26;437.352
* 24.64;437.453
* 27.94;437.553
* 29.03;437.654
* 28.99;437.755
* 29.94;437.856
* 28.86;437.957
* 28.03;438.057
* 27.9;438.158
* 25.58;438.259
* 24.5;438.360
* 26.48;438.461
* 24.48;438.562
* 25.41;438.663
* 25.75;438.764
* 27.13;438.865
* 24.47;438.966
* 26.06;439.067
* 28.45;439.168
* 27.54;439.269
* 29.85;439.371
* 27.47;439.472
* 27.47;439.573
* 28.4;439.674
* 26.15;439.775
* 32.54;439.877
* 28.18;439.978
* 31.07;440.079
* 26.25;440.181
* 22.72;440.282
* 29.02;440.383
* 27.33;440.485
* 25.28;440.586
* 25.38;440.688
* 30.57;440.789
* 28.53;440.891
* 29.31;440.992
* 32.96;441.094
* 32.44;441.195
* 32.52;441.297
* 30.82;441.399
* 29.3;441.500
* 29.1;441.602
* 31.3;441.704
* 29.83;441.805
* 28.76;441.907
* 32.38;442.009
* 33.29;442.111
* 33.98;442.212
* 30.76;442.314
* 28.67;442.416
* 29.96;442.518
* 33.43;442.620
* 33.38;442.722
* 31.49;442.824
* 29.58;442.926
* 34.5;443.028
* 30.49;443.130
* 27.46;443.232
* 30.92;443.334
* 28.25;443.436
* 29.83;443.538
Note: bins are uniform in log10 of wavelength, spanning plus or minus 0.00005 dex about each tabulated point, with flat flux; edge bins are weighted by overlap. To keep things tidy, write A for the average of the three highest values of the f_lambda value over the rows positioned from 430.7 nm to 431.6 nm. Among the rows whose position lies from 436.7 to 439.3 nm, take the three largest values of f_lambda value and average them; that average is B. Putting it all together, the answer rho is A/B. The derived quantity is 0.78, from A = 24.9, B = 32.0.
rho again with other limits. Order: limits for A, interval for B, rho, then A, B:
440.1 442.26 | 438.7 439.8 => 1.16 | 33.4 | 28.9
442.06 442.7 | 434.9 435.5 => 1.19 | 33.6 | 28.2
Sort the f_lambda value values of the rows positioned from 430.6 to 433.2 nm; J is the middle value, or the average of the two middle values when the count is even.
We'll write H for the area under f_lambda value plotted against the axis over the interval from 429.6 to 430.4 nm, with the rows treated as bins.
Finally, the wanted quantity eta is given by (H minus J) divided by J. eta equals -0.4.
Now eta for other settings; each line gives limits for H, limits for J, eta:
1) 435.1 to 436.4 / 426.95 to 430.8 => 0.6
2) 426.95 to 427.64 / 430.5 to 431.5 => -0.2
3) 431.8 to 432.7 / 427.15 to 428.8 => 0.0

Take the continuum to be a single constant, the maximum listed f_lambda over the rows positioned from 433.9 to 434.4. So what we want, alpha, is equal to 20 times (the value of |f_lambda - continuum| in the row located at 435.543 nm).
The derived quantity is 42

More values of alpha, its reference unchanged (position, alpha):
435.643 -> 34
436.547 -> 60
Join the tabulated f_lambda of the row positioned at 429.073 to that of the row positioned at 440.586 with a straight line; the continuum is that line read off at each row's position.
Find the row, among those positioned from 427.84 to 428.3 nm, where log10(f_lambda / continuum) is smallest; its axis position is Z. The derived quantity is 428.185 nm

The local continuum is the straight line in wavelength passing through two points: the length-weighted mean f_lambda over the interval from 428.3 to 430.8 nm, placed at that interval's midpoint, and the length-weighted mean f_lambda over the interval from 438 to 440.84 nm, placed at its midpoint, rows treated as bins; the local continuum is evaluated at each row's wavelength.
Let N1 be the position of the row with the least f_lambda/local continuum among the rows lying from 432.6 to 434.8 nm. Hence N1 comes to 433.841 nm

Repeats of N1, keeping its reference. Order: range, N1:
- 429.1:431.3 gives 430.458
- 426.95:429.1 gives 427.298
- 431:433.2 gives 431.053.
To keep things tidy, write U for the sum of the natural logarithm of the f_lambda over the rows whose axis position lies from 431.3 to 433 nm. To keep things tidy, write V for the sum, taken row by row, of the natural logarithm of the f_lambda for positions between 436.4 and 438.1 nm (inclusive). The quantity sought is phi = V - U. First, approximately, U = 56.1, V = 57.7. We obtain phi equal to 1.7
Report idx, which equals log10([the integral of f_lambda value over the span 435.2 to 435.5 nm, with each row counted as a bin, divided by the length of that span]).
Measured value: 1.40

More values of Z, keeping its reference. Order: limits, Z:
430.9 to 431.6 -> 431.053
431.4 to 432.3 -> 431.451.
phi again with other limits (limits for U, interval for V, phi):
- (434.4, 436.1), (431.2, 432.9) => -0.9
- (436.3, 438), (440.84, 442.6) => 0.3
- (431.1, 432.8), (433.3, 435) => 0.7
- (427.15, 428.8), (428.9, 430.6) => -2.9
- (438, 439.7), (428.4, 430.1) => -2.5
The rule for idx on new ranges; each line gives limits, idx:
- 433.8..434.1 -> 1.40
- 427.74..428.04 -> 1.42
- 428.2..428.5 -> 1.44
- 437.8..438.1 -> 1.46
